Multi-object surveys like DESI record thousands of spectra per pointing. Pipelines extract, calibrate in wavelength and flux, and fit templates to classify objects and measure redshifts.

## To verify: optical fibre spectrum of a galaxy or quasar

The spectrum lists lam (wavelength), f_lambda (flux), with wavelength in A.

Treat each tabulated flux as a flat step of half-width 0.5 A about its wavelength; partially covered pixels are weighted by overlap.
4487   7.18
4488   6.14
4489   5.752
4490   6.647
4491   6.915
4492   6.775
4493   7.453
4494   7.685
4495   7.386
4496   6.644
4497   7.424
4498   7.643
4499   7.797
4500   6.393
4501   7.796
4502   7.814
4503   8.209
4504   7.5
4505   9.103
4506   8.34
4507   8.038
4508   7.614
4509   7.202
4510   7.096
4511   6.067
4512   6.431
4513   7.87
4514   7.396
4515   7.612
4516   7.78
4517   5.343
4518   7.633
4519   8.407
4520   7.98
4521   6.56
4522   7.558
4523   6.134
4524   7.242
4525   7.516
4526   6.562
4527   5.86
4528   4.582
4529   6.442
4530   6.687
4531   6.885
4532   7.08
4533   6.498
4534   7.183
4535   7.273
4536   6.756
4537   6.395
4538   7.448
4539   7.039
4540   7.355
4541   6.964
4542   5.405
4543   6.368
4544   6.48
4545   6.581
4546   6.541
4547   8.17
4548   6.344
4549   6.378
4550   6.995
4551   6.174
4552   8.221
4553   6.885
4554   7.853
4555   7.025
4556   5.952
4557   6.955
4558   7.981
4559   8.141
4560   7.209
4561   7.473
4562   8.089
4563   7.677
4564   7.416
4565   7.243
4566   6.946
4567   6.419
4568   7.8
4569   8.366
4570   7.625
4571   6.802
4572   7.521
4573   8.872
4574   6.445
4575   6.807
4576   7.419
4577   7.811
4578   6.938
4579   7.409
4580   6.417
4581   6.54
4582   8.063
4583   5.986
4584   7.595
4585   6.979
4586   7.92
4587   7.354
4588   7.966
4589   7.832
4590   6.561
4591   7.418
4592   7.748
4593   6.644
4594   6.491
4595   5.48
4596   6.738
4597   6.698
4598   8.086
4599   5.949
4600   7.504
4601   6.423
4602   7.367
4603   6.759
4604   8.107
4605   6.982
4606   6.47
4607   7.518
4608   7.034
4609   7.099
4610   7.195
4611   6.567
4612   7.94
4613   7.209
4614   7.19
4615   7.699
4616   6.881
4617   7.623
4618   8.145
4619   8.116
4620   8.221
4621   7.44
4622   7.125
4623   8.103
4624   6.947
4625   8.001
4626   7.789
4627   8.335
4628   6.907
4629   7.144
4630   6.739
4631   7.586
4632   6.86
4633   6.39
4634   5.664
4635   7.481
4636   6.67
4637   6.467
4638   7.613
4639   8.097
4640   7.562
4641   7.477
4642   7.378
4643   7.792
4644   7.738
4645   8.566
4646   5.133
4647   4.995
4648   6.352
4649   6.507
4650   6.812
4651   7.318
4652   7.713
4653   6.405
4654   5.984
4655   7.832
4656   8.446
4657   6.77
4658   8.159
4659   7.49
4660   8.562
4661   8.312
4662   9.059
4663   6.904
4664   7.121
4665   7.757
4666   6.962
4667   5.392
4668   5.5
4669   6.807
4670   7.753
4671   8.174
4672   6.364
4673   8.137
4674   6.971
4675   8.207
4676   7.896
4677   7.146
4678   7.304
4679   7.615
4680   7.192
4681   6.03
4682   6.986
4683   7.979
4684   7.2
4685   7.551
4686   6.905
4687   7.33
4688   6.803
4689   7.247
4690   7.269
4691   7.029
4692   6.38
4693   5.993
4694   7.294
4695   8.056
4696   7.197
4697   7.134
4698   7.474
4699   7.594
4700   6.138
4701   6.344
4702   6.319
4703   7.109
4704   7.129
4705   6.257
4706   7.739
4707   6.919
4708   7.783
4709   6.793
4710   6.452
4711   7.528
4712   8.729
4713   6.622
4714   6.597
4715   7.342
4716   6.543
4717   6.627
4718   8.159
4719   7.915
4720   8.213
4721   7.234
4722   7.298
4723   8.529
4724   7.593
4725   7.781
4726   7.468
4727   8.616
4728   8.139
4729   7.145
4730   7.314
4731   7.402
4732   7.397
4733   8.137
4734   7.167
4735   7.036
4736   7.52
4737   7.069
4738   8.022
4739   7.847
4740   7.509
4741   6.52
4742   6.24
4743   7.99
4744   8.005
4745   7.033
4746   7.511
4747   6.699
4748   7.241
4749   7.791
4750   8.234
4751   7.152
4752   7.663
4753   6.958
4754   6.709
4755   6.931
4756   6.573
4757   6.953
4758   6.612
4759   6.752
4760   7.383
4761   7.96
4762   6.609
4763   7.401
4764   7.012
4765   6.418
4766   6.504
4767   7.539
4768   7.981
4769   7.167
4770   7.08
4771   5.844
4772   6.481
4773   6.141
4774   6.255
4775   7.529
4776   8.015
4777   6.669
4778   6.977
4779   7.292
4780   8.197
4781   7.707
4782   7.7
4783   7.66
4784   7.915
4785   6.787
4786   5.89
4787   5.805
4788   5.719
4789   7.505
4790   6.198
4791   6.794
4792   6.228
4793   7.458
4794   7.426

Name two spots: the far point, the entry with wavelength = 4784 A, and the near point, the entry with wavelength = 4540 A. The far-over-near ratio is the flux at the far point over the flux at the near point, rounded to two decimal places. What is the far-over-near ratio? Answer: 1.08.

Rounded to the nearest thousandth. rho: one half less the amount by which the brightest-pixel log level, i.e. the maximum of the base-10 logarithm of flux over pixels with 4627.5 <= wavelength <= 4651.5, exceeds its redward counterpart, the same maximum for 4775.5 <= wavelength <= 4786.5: 0.481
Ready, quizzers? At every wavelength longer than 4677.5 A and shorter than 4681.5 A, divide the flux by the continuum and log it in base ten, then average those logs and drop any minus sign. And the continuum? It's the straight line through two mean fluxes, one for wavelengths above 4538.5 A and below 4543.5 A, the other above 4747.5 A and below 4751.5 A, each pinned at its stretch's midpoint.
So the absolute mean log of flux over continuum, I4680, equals 0.016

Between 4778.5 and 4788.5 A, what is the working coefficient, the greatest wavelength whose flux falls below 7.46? 4788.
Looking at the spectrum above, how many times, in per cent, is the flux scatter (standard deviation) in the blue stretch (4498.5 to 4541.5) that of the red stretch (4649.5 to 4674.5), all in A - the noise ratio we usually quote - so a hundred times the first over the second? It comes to 90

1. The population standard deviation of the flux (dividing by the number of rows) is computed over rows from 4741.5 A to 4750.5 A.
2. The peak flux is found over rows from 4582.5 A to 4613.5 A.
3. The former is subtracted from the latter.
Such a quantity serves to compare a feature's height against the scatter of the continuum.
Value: 7.5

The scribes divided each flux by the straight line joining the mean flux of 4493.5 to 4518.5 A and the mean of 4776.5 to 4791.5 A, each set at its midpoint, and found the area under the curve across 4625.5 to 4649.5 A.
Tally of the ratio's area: 23.4 A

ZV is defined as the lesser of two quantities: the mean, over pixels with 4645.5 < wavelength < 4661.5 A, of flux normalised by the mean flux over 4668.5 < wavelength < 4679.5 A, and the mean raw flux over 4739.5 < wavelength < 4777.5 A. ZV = 0.94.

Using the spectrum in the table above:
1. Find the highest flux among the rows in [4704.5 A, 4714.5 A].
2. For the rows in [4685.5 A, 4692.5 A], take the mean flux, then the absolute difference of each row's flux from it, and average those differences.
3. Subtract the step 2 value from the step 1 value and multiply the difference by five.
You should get 42.4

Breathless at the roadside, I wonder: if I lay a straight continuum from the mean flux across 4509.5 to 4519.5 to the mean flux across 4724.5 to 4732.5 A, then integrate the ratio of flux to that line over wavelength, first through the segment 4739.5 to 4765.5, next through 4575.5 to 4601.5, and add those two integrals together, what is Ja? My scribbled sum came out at 49.2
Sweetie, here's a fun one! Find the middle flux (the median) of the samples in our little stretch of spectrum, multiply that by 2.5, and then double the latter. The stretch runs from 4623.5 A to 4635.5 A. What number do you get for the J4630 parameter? 35.2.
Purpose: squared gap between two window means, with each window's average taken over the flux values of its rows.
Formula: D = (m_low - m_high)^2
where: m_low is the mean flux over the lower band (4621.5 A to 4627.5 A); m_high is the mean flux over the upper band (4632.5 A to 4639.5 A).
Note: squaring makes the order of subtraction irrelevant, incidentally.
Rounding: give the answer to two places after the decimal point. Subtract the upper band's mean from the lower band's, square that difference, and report 0.65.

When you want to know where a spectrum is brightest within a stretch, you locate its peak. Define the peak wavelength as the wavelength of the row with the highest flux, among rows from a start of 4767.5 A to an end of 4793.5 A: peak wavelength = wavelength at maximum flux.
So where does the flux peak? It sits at 4780 A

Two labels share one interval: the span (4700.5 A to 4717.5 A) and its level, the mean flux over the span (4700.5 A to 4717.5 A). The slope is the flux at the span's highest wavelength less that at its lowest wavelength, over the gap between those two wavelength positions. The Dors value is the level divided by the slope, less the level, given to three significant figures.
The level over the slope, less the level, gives 388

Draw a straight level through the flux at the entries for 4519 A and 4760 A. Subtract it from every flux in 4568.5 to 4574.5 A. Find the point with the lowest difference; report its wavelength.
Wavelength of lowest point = 4574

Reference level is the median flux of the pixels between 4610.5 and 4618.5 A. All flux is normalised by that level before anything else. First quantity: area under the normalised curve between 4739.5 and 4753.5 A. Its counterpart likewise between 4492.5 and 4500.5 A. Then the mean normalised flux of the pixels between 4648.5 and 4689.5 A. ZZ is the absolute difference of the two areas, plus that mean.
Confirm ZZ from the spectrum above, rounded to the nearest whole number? 7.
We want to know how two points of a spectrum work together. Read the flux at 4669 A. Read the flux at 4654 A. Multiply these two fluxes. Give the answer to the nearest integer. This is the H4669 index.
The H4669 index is 41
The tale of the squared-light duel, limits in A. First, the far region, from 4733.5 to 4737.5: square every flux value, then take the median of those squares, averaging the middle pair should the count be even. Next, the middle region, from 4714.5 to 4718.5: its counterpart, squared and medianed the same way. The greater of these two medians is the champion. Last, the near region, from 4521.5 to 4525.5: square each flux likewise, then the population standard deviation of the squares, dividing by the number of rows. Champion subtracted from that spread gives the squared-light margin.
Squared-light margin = -43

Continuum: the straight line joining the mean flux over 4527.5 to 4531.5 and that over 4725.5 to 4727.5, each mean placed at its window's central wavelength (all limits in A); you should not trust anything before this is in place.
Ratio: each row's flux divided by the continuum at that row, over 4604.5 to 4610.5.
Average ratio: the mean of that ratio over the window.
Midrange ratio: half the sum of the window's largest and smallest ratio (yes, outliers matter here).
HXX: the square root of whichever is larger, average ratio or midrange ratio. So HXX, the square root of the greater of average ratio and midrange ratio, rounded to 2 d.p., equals 1.01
